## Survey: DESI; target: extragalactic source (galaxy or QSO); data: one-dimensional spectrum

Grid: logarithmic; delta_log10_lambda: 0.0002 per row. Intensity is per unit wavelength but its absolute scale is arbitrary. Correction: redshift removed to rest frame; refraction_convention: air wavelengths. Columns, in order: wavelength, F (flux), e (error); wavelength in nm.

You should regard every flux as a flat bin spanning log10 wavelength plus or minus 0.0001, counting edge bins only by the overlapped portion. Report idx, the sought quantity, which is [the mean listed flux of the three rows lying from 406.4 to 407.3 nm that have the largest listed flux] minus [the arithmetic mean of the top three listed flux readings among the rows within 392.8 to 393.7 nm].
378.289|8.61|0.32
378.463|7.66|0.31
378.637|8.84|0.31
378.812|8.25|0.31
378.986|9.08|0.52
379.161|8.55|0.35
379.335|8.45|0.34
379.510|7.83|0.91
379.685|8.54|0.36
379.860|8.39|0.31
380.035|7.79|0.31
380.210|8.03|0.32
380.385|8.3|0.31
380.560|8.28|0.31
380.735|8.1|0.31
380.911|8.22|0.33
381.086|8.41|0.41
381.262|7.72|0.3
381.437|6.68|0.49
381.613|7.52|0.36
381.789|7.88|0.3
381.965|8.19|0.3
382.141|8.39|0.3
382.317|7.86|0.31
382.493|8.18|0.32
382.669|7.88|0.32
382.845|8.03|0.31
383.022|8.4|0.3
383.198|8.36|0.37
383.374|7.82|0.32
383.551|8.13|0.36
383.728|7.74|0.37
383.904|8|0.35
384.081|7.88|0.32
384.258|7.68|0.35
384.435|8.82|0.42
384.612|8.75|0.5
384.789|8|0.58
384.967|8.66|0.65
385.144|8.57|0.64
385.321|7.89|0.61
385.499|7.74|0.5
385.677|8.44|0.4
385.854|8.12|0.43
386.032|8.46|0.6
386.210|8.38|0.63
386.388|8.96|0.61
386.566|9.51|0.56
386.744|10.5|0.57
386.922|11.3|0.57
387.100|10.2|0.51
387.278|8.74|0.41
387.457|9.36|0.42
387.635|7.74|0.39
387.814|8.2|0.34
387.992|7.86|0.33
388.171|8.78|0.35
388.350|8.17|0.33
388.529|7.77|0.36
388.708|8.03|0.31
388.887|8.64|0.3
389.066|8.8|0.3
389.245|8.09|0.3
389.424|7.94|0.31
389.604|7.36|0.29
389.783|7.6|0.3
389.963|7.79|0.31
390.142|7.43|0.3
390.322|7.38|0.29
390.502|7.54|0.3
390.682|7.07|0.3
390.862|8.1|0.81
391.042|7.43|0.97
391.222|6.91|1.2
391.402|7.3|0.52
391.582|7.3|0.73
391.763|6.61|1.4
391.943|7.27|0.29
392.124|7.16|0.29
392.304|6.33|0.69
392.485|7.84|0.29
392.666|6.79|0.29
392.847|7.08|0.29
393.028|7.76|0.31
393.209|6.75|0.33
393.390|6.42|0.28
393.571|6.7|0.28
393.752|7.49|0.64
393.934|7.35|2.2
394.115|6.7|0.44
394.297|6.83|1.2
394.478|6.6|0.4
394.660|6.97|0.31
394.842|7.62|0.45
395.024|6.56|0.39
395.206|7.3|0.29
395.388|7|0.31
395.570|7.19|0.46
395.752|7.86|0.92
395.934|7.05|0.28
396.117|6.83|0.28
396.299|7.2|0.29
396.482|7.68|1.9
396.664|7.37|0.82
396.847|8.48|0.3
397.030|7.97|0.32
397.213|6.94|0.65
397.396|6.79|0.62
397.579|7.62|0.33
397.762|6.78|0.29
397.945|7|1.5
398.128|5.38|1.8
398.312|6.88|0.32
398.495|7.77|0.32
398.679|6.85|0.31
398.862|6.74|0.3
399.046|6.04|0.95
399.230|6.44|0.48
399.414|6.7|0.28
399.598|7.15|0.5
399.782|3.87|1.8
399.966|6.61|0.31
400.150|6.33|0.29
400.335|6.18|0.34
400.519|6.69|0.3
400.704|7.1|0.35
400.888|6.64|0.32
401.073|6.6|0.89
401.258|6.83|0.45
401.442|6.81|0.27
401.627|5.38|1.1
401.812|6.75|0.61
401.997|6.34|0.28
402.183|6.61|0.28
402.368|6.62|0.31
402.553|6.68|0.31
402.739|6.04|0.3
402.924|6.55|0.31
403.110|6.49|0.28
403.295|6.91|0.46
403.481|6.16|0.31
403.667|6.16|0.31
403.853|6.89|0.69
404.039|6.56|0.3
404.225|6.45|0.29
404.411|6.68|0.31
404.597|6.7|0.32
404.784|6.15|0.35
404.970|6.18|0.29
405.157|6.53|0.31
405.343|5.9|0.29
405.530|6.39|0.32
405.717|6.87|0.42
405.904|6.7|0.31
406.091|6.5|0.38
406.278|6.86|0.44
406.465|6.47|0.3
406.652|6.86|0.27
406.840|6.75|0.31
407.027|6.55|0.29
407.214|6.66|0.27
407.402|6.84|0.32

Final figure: -0.44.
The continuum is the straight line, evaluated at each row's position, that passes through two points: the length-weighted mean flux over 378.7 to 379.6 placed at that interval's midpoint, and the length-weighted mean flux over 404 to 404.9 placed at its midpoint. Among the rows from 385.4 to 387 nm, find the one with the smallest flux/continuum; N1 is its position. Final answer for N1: 385.499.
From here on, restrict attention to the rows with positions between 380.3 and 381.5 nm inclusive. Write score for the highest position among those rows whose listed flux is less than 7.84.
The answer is 381.437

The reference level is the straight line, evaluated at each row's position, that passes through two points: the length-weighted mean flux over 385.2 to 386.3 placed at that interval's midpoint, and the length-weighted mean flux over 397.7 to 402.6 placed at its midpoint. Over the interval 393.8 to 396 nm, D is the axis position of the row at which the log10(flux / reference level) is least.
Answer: 394.478 nm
